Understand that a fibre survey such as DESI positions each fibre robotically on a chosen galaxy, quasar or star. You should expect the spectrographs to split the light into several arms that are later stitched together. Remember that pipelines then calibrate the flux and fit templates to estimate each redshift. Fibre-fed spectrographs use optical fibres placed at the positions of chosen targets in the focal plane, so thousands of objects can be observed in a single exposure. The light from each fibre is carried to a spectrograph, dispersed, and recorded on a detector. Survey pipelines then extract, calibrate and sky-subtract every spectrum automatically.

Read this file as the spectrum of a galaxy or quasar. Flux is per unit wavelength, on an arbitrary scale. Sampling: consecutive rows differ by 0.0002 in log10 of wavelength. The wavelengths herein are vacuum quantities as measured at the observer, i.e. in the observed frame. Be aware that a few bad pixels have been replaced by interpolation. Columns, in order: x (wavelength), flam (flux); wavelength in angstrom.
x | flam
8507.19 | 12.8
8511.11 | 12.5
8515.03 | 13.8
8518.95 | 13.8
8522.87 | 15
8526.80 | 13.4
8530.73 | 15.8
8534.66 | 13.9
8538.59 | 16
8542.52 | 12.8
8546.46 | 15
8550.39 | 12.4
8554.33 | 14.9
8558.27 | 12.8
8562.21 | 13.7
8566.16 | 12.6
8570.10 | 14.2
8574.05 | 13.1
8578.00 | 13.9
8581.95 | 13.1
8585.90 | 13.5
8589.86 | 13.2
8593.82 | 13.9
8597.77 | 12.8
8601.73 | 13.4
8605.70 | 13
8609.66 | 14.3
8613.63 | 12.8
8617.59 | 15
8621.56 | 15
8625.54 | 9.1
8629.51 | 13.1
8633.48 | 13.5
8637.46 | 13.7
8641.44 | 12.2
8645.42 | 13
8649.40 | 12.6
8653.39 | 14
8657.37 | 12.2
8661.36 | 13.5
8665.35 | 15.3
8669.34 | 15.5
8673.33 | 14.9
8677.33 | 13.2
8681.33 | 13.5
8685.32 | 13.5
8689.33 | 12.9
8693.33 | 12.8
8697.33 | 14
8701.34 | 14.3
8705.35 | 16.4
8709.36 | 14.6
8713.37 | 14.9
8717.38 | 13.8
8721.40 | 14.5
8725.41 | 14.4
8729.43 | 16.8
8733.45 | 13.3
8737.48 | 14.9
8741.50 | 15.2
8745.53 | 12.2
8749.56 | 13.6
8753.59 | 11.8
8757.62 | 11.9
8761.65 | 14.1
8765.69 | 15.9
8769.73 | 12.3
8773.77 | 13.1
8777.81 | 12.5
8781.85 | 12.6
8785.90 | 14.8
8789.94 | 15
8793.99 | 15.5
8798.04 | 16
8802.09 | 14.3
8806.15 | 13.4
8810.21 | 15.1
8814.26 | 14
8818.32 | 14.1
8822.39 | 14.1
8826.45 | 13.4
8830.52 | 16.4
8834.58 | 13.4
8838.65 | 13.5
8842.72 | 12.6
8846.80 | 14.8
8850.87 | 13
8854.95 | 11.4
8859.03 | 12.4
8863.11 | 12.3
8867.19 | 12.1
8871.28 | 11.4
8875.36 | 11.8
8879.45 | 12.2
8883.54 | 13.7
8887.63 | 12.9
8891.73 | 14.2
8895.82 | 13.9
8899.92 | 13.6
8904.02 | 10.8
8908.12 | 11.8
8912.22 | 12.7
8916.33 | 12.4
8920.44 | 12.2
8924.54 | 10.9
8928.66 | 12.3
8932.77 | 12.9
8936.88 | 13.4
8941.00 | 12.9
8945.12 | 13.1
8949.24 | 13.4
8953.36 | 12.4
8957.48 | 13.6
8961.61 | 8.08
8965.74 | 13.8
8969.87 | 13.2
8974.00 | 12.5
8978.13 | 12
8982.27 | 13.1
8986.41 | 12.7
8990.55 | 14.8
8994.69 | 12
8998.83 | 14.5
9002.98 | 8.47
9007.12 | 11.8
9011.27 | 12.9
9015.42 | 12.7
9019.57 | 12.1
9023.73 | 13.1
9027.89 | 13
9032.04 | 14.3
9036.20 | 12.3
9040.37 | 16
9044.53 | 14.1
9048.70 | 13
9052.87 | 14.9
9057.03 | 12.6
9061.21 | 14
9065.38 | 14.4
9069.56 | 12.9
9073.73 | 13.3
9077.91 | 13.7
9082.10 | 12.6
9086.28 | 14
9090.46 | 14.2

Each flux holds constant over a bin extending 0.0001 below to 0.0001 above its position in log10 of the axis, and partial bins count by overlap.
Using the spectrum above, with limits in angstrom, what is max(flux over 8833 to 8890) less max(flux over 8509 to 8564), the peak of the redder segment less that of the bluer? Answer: -1.2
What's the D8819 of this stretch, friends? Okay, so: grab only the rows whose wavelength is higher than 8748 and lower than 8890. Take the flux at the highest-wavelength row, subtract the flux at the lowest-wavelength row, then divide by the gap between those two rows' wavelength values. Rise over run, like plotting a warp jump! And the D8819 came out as -0.01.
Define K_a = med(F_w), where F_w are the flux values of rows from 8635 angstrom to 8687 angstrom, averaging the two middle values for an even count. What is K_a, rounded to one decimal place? 13.5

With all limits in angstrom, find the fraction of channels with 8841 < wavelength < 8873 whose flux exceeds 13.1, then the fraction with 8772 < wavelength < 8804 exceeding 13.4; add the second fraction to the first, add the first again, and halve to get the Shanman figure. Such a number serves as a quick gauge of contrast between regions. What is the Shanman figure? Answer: 0.44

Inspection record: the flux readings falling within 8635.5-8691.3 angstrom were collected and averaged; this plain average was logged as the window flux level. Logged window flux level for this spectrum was 13.6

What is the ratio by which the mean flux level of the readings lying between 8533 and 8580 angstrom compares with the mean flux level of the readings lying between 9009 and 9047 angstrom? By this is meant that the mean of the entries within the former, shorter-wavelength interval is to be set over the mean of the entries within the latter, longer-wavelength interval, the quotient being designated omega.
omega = 1.03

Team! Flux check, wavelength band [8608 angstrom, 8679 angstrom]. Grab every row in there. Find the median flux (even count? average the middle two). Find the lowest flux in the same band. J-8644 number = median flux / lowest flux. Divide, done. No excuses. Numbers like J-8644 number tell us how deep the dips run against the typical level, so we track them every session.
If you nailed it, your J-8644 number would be 1.5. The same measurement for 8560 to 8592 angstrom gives 1.1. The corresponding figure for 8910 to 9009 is 1.6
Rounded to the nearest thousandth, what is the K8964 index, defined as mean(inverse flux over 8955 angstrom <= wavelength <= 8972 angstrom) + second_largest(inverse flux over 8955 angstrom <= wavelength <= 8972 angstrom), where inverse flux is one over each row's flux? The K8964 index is 0.162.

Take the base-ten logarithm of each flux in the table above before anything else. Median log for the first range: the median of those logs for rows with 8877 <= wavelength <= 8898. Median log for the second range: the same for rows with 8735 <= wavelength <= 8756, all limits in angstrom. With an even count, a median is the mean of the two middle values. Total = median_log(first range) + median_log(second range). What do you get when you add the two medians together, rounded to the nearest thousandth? 2.270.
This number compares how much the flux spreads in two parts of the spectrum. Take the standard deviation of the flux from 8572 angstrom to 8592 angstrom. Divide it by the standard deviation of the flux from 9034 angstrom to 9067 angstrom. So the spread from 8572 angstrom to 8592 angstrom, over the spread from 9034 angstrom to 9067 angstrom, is 0.3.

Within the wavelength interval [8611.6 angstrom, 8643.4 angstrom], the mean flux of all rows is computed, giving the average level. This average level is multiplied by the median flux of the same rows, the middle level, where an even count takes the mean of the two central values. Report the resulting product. 174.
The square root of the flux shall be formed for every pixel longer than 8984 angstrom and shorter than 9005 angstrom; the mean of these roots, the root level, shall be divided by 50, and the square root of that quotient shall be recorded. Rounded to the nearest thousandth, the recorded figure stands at 0.265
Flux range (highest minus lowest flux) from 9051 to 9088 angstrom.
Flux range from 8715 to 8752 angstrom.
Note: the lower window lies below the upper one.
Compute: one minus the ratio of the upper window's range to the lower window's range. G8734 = 0.5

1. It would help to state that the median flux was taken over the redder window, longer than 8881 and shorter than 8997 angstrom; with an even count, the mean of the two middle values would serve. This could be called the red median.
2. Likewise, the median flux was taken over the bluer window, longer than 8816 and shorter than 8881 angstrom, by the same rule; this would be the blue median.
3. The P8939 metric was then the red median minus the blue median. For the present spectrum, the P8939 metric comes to 0.1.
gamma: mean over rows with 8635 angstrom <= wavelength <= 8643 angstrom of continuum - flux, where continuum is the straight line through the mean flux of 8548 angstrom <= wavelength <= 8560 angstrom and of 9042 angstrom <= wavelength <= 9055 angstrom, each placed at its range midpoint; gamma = 0.5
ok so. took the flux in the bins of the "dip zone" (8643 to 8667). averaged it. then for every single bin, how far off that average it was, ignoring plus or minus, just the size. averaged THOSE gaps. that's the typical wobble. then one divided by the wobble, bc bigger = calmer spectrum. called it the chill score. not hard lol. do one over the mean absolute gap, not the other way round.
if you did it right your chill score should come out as 1.20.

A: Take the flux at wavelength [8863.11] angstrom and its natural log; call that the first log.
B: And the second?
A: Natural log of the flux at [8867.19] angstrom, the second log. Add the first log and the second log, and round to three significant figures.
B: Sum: 5.00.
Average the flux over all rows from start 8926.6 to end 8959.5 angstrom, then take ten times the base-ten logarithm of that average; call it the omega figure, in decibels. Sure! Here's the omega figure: 11.1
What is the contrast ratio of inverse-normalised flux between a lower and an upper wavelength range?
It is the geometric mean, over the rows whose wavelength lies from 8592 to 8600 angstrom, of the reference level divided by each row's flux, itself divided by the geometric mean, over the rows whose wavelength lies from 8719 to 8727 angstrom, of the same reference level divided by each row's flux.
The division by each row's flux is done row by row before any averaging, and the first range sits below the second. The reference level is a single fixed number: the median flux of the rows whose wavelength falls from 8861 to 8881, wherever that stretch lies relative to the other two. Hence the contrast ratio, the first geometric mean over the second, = 1.08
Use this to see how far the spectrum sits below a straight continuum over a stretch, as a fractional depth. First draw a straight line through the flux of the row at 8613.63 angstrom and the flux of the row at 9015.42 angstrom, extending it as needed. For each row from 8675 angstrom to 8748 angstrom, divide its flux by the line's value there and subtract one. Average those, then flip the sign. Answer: -0.110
